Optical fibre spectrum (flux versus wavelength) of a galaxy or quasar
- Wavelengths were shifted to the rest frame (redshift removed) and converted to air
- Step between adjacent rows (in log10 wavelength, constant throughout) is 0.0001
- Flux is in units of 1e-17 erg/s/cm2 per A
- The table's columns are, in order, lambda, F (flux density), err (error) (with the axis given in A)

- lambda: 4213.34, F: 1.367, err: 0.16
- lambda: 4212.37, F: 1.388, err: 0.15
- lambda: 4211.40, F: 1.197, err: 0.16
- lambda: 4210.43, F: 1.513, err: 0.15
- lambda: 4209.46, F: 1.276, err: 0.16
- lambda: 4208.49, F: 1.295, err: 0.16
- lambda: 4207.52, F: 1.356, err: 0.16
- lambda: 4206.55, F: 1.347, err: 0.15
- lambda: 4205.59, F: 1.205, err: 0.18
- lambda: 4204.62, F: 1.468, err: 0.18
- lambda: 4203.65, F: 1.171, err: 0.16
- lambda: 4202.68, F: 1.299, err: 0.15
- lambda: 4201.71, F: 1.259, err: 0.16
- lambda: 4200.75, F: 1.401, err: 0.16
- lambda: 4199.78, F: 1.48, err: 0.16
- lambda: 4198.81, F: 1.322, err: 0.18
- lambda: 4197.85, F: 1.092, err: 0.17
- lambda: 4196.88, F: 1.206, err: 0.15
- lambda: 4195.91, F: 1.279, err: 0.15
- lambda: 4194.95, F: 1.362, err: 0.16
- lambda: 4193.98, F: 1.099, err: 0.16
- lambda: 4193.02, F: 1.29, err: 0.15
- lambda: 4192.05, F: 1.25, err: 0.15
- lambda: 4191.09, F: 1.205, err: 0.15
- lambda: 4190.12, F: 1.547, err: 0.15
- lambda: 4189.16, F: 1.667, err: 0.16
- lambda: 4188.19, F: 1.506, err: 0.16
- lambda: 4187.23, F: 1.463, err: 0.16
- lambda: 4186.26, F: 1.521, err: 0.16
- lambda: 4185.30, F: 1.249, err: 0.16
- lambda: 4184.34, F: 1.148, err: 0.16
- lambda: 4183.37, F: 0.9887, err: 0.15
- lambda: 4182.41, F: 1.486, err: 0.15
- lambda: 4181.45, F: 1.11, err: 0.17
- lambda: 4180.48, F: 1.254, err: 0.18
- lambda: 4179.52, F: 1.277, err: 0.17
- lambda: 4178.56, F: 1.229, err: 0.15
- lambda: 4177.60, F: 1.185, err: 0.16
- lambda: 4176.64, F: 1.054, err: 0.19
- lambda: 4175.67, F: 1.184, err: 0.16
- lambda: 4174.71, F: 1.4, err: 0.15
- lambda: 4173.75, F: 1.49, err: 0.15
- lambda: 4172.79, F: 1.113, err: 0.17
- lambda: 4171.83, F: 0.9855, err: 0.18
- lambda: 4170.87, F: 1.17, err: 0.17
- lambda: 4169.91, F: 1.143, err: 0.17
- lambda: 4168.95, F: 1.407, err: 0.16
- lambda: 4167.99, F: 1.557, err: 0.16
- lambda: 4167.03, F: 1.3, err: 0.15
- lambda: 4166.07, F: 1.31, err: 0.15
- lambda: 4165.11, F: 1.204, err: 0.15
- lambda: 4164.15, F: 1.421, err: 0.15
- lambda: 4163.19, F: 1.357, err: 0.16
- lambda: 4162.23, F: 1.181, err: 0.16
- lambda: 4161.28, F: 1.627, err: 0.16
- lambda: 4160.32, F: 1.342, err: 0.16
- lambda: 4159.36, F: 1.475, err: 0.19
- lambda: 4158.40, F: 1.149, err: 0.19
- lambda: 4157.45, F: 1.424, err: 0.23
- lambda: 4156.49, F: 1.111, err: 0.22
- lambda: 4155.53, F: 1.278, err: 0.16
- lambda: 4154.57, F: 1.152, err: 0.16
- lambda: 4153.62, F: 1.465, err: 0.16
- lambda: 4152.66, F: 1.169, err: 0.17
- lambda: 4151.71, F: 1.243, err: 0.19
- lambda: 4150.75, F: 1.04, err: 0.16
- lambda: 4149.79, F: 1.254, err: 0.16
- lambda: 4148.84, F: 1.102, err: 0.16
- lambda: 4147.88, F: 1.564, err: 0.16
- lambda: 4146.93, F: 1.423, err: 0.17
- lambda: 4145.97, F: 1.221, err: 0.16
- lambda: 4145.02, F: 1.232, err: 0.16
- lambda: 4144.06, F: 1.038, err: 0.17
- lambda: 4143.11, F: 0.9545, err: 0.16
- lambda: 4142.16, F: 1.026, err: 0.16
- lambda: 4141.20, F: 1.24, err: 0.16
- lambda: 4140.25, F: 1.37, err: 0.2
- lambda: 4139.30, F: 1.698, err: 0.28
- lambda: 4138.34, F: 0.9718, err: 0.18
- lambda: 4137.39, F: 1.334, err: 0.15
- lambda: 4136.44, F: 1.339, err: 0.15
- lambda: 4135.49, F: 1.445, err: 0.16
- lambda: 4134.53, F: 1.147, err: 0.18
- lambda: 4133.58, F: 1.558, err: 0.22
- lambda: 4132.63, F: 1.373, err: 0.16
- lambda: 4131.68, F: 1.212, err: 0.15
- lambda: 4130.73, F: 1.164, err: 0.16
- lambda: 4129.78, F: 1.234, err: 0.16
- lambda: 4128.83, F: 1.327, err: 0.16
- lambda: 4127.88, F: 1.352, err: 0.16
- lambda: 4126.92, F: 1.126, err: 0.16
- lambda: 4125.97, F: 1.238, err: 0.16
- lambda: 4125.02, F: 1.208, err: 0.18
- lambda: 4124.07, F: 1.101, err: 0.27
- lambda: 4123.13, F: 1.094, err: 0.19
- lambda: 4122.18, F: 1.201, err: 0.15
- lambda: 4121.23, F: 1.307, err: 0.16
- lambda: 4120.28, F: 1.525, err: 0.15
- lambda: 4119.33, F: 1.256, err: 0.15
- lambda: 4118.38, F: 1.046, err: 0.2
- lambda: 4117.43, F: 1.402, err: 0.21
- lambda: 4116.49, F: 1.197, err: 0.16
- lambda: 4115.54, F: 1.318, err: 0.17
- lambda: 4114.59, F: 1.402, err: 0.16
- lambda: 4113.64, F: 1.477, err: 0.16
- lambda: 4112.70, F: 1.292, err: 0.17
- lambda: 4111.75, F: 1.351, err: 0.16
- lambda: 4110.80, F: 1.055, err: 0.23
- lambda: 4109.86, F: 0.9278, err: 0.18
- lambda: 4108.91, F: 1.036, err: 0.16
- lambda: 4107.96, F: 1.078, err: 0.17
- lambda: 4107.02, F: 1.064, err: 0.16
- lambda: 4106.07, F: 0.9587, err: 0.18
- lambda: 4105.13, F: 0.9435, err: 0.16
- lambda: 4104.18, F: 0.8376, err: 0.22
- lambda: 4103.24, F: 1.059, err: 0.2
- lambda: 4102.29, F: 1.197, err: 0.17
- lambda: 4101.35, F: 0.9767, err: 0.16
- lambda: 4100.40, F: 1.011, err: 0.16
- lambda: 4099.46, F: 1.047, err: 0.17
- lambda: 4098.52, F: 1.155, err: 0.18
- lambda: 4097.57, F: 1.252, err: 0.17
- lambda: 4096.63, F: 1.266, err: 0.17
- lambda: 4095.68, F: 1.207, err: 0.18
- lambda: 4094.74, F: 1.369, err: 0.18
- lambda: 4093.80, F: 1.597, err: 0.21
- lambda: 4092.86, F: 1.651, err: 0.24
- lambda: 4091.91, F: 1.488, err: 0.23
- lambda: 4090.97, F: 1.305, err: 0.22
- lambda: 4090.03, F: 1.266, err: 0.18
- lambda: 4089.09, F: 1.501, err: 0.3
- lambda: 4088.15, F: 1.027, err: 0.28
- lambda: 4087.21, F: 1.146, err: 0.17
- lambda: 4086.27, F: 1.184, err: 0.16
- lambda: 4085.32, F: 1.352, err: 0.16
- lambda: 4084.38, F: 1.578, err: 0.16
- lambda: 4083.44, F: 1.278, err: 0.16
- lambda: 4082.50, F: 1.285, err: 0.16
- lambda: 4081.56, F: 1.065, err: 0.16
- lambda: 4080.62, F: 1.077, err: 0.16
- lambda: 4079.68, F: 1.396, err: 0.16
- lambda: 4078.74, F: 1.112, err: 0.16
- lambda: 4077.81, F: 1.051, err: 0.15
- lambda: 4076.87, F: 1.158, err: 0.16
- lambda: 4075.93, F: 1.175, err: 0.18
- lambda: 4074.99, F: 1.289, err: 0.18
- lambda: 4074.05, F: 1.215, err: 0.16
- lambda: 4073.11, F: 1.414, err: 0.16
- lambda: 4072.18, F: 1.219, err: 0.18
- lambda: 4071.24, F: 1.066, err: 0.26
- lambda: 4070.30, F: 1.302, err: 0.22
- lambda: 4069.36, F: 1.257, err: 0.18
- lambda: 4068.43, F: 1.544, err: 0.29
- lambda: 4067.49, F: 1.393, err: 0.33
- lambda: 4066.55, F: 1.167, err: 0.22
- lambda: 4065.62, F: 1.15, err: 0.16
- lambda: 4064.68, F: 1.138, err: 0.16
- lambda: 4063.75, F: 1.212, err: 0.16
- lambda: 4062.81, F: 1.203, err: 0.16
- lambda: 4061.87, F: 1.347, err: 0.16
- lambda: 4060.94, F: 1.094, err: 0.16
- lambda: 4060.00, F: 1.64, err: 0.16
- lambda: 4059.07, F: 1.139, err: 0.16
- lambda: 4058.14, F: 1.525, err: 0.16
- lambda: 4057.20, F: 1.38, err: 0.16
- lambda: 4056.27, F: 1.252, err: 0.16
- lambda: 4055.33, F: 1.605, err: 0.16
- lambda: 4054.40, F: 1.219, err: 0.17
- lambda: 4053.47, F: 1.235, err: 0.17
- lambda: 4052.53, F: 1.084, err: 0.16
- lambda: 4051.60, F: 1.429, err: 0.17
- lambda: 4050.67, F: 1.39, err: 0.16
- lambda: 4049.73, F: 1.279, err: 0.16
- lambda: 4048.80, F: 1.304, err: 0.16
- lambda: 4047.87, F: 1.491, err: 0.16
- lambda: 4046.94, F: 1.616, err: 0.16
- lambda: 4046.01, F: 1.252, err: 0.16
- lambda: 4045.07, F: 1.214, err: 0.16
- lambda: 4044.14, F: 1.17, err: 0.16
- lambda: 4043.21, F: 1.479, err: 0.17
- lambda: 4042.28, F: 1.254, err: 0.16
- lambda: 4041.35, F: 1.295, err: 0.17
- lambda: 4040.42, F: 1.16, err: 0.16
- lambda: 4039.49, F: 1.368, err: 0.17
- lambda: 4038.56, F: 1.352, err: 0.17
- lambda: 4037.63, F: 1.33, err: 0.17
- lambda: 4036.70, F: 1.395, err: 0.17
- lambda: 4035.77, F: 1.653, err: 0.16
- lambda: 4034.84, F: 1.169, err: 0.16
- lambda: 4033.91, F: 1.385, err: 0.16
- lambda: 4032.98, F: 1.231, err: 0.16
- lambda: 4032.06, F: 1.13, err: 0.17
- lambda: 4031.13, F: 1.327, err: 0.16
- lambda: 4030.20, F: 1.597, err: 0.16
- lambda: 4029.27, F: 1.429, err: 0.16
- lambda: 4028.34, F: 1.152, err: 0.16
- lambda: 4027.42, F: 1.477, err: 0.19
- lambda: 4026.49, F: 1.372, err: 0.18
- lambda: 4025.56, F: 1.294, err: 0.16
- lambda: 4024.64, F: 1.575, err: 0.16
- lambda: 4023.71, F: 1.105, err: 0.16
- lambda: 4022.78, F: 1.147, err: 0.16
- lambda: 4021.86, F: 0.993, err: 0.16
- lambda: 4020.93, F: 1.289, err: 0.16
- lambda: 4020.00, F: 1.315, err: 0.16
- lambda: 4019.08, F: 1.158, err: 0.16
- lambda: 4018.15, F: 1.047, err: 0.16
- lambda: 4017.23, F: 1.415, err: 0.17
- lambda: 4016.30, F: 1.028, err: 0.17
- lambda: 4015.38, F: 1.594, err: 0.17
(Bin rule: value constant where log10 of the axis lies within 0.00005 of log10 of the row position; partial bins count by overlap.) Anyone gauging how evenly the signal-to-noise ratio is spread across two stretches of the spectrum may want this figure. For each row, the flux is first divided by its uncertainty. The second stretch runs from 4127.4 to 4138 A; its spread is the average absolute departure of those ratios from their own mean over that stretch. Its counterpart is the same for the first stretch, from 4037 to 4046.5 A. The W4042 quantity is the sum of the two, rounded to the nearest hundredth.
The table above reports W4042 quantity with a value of 0.98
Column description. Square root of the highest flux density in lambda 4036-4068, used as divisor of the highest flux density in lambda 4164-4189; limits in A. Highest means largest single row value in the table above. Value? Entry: 1.22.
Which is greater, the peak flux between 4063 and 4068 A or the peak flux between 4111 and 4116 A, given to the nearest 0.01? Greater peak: 1.48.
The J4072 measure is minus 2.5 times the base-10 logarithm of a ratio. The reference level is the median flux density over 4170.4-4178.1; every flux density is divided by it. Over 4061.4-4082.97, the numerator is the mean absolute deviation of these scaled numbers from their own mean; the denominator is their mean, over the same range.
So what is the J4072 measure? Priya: 2.70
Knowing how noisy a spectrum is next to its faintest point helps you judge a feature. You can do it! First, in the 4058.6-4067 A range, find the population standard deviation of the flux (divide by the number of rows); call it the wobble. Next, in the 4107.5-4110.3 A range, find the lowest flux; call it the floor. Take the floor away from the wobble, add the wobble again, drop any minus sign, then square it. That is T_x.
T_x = 0.37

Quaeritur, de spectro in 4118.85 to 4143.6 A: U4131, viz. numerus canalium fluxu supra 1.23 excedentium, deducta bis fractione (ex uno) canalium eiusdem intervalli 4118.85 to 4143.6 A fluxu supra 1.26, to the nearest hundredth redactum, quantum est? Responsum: 14.15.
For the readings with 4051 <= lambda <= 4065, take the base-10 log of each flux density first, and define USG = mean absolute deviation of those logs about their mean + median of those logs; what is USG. 0.141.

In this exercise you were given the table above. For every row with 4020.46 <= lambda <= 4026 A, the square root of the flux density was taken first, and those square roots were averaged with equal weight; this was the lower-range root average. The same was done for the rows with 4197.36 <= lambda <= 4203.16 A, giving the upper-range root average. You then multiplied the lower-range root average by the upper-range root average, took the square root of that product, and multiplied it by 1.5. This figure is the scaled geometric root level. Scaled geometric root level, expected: 1.69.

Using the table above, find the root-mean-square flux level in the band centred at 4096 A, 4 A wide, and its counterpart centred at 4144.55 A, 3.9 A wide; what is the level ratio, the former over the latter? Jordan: 1.14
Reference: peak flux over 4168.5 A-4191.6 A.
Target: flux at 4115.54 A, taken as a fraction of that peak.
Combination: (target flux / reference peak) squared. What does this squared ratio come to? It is 0.63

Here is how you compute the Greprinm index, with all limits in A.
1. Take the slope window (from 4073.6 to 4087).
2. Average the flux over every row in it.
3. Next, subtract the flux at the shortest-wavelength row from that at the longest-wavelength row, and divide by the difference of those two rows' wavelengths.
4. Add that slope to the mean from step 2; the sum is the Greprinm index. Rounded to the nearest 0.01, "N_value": 1.23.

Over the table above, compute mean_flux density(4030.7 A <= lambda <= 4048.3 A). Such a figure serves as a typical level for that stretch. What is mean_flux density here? 1.33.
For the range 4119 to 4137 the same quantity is 1.27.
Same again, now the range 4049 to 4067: 1.29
